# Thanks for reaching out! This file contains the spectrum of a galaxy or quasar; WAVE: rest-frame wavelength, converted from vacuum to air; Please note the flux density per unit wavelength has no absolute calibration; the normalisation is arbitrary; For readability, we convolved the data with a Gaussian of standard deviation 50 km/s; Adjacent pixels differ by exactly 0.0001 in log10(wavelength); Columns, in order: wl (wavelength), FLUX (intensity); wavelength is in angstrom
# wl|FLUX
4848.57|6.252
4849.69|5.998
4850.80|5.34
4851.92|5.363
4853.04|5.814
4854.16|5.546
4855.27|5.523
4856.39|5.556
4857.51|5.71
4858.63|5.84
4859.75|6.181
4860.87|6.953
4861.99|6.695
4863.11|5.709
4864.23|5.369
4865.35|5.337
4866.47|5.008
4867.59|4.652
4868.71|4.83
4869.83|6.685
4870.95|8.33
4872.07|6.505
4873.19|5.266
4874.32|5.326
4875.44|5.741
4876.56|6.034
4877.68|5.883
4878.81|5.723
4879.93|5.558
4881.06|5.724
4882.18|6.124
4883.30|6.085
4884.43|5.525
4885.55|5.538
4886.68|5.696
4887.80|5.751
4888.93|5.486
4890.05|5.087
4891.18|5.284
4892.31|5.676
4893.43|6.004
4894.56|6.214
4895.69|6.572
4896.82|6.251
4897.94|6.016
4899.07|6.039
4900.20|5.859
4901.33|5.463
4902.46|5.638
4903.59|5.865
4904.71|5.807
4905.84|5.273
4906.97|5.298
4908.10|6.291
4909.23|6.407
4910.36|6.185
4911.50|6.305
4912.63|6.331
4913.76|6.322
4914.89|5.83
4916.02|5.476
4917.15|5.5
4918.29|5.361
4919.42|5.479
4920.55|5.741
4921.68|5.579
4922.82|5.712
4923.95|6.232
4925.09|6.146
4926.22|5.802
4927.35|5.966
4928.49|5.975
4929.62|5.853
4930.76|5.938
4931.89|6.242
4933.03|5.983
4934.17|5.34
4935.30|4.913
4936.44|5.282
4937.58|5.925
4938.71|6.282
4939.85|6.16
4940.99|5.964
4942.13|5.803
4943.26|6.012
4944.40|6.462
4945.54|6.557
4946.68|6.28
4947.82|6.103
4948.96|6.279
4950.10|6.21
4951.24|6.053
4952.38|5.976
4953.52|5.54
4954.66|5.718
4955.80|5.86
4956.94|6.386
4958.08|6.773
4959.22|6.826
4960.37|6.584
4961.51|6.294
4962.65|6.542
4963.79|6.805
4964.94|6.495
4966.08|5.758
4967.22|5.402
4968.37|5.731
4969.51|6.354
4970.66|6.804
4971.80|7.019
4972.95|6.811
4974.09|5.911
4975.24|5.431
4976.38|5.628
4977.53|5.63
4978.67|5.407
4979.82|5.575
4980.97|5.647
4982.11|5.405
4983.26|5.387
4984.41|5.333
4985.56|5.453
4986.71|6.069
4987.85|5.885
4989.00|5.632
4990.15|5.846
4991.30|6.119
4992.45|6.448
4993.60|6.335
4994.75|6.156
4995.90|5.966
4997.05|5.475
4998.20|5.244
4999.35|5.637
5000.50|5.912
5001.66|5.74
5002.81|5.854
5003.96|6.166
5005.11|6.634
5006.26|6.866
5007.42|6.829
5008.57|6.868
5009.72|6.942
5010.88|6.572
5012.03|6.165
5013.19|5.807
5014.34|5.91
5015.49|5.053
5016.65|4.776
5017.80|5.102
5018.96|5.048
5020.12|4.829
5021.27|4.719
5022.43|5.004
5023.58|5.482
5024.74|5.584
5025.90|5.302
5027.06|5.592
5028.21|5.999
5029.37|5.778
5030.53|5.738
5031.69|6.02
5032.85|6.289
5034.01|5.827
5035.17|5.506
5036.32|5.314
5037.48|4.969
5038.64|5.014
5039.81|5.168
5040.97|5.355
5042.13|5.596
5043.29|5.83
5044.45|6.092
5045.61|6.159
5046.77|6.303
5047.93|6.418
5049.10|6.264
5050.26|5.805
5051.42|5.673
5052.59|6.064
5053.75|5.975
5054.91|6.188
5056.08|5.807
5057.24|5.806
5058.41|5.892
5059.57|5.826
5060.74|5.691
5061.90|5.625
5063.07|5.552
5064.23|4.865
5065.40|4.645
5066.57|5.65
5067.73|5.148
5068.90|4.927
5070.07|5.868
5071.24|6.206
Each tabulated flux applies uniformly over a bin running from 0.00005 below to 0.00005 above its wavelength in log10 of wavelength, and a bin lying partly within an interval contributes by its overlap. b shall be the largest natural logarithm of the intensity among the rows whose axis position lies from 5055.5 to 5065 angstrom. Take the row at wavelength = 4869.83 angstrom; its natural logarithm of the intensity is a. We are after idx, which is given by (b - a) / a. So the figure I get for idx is -0.07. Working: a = 1.90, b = 1.77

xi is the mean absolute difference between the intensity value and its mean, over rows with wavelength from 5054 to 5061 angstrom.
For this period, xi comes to 0.11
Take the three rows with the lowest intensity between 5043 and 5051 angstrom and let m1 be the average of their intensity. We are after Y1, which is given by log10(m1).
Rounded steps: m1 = 5.91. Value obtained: 0.77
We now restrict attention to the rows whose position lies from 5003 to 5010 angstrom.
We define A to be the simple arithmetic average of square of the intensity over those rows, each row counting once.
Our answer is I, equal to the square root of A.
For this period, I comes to 6.72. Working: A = 45.2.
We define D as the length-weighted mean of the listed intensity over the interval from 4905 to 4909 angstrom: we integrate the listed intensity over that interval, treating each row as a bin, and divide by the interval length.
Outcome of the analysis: 5.70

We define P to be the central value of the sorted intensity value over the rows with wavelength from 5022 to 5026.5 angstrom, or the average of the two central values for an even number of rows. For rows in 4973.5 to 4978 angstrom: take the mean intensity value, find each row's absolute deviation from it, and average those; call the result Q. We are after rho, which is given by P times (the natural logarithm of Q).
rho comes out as -11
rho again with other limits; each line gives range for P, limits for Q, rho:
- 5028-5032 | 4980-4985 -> -13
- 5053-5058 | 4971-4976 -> -3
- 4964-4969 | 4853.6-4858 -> -16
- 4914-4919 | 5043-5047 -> -11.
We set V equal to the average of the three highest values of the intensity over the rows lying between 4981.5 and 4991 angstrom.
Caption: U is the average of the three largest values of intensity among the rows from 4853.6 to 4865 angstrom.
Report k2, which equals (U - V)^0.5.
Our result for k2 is 0.8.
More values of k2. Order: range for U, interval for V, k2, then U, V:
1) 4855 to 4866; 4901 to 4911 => 0.6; 6.61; 6.29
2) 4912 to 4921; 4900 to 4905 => 0.6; 6.16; 5.84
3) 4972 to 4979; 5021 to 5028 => 0.8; 6.12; 5.55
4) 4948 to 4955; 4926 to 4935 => 0.3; 6.18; 6.07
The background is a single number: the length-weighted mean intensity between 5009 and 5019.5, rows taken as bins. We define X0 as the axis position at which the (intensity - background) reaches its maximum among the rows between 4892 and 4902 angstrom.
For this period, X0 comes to 4895.69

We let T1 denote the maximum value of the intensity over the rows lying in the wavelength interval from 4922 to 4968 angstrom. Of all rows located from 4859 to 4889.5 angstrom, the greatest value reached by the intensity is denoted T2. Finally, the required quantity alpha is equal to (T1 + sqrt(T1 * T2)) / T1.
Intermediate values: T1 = 6.826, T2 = 8.33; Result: 2.10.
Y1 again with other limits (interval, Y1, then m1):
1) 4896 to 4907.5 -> 0.73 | 5.34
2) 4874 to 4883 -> 0.74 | 5.54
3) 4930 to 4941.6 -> 0.71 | 5.18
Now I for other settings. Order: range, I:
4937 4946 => 6.15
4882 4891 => 5.67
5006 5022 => 5.88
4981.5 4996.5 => 5.86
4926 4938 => 5.76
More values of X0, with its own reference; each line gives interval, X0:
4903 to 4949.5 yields 4945.54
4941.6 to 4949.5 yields 4945.54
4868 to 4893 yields 4870.95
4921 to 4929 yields 4923.95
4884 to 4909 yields 4895.69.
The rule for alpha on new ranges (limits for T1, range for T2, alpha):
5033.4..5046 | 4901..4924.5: 2.02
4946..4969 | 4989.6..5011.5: 2.01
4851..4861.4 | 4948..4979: 2.00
